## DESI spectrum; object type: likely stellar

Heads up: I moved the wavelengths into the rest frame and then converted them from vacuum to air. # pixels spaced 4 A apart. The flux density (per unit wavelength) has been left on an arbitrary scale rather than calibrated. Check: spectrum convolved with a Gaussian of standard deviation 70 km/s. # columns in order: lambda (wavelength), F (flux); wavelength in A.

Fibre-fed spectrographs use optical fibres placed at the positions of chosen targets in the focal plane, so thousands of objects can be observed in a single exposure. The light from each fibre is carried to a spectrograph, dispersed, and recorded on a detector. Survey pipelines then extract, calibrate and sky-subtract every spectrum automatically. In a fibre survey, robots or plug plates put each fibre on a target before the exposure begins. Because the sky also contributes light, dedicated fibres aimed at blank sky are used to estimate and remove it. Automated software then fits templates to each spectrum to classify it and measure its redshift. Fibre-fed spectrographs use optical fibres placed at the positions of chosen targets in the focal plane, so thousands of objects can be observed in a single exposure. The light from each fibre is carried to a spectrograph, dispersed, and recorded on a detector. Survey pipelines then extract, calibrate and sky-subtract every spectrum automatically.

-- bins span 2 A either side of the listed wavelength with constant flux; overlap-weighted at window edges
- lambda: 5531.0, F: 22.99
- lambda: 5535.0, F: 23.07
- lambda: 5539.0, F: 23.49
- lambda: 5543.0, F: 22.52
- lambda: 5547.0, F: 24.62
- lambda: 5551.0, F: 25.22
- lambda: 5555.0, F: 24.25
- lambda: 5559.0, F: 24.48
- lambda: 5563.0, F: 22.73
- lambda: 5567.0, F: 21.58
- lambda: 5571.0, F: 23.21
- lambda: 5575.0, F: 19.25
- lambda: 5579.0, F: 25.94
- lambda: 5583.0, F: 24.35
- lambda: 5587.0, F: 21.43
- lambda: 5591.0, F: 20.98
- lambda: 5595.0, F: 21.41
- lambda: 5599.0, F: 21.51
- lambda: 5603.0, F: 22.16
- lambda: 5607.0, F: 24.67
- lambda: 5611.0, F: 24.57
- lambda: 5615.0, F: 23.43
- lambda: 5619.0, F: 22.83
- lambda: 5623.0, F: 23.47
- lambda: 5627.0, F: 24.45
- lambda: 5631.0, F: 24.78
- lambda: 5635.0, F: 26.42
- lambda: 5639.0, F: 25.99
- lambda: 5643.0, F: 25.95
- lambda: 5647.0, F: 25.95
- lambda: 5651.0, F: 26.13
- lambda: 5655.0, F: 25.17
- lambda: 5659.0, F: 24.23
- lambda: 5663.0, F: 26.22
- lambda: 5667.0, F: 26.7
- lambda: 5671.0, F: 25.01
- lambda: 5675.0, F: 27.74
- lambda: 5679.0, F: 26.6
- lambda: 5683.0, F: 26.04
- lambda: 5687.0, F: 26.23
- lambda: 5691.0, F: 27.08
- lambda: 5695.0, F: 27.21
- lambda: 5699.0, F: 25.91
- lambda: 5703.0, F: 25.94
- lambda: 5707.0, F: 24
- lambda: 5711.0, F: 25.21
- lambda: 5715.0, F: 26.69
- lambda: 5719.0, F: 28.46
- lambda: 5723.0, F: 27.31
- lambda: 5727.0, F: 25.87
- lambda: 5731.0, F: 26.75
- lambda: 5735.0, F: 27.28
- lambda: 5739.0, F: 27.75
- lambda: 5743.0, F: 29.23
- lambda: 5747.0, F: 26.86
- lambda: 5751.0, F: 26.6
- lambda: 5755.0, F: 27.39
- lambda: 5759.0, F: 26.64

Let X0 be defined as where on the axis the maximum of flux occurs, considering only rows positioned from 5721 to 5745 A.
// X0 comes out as 5743.0 A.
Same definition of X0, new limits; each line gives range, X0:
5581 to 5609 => 5607.0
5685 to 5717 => 5695.0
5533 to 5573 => 5551.0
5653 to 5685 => 5675.0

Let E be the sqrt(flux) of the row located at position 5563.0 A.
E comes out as 4.77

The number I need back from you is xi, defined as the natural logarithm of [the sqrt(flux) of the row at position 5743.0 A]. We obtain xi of 1.69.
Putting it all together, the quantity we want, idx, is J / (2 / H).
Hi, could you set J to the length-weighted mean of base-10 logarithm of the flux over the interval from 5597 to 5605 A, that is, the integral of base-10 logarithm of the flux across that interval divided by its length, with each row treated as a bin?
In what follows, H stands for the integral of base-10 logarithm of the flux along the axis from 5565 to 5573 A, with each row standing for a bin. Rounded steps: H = 10.8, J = 1.34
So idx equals 7.23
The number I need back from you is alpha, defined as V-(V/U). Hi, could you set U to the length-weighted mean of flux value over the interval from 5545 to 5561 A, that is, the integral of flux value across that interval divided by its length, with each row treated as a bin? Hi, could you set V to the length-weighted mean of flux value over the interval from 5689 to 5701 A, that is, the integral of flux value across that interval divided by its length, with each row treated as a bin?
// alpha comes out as 26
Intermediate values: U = 24.6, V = 27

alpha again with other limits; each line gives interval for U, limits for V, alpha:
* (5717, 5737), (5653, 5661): 24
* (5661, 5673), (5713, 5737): 26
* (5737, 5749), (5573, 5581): 22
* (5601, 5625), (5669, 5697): 25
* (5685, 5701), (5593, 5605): 21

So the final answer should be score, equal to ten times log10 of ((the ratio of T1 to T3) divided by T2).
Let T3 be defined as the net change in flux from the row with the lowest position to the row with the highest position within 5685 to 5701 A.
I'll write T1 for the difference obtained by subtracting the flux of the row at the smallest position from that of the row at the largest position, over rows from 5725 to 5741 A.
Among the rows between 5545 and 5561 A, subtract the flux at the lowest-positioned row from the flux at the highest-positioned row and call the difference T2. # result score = 16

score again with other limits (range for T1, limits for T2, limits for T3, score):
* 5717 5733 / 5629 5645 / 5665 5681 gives 12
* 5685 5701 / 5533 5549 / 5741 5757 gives -9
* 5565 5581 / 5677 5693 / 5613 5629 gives 9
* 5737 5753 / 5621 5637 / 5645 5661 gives -6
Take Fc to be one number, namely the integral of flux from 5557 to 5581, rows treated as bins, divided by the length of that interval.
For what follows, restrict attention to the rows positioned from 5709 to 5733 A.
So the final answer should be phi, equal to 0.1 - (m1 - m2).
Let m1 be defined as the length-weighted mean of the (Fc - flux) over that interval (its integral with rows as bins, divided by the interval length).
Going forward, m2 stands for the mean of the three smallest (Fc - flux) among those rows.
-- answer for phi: -0.69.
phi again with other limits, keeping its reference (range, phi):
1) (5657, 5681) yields -0.83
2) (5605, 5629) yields -0.56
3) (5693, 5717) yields -0.69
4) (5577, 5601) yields -1.23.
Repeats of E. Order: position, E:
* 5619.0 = 4.78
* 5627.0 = 4.94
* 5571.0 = 4.82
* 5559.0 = 4.95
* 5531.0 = 4.79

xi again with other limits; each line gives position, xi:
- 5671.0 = 1.61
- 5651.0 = 1.63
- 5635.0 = 1.64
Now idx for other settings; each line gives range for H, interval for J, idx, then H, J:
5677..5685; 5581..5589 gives 7.72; 11.4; 1.36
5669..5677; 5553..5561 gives 7.88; 11.4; 1.39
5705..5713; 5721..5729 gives 7.93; 11.1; 1.42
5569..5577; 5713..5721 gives 7.63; 10.6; 1.44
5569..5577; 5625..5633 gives 7.37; 10.6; 1.39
